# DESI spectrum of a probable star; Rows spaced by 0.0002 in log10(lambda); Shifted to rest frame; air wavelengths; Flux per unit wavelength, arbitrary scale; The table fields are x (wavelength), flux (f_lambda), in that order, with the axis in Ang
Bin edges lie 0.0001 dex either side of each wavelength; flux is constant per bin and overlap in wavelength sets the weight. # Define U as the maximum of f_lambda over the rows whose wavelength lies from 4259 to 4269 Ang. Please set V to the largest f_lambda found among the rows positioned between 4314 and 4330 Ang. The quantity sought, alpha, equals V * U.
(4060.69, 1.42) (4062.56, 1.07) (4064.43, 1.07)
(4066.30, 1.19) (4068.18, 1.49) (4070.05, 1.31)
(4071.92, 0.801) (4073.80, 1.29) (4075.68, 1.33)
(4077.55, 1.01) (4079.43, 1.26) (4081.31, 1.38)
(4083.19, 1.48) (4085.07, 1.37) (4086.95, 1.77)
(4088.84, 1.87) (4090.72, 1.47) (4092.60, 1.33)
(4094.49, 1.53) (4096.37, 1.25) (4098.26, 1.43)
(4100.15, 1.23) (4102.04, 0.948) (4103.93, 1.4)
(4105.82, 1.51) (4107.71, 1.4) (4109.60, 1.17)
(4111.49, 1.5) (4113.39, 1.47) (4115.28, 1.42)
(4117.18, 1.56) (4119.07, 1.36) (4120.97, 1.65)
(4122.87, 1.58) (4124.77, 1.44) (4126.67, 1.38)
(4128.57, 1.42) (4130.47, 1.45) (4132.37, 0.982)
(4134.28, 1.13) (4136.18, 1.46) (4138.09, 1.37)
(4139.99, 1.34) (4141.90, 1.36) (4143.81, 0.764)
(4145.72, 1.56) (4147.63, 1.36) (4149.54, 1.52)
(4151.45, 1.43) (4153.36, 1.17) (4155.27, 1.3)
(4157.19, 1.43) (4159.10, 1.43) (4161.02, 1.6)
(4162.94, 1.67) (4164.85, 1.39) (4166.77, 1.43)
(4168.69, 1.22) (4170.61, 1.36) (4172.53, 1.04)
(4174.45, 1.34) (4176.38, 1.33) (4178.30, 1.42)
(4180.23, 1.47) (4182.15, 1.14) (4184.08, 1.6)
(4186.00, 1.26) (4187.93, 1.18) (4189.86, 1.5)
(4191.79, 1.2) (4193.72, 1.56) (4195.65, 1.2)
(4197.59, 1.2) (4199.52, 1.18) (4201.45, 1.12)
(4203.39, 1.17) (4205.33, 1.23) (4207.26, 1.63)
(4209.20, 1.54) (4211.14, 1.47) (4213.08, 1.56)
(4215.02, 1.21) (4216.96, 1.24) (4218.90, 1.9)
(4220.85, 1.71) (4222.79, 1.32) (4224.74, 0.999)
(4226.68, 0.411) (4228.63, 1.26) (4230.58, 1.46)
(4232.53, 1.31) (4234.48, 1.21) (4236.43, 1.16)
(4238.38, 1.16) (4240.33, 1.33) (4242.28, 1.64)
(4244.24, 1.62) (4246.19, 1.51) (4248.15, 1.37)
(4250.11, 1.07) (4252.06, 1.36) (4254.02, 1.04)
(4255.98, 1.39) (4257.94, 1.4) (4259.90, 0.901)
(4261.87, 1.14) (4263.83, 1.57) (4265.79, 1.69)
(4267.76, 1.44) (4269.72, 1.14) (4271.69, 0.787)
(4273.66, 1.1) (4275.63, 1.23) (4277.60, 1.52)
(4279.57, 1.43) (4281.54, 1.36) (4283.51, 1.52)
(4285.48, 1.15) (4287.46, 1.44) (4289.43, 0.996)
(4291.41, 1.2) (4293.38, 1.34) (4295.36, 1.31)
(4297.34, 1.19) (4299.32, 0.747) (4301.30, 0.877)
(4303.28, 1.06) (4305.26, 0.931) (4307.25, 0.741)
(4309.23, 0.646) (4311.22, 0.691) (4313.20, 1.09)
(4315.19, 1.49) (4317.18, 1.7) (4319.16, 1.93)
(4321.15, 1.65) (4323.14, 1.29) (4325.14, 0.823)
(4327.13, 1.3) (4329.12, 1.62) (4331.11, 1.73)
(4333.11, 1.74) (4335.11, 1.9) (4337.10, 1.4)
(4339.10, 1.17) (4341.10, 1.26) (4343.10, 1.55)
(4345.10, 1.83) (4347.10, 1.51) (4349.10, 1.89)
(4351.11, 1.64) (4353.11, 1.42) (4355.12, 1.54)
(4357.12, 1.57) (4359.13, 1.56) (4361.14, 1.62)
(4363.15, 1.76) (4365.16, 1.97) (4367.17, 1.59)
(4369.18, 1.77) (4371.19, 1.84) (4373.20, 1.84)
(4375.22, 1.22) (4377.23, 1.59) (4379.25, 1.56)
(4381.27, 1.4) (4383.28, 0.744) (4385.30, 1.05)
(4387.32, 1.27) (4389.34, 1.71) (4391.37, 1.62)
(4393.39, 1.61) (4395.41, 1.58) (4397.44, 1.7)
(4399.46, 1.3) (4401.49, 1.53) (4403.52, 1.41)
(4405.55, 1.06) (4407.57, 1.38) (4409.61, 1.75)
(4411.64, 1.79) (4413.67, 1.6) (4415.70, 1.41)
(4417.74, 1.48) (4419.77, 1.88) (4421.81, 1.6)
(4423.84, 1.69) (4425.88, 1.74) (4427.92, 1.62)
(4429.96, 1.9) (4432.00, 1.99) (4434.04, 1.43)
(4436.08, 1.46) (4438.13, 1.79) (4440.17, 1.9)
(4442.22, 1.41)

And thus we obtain 3.3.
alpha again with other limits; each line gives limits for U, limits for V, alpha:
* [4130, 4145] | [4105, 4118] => 2.3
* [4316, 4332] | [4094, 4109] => 3.0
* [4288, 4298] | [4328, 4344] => 2.5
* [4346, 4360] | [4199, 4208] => 3.1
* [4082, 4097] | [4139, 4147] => 2.9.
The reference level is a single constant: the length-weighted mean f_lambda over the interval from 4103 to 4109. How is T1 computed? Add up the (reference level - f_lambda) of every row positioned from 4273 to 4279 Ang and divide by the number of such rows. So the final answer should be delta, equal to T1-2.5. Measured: -2.36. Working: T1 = 0.14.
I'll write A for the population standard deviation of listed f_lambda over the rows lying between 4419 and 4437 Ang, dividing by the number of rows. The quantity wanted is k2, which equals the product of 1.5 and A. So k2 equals 0.28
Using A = 0.18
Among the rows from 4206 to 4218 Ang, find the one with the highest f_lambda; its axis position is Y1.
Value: 4207.26 Ang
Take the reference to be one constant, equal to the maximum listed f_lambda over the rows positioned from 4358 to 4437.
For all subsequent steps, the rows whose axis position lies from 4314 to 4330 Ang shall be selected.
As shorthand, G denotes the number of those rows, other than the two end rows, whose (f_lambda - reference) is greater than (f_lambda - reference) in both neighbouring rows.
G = 1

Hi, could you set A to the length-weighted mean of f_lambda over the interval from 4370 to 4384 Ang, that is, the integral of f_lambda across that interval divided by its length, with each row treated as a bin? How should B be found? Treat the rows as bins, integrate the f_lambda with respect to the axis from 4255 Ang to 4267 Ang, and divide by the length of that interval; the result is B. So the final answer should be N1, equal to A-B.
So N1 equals 0.13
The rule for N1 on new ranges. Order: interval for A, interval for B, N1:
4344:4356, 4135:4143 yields 0.27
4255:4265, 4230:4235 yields -0.04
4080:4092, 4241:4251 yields 0.10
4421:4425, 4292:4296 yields 0.34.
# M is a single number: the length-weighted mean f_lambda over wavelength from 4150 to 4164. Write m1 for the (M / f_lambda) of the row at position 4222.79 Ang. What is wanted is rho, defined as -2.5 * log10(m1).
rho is -0.09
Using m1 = 1.09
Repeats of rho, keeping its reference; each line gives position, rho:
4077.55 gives -0.38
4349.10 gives 0.30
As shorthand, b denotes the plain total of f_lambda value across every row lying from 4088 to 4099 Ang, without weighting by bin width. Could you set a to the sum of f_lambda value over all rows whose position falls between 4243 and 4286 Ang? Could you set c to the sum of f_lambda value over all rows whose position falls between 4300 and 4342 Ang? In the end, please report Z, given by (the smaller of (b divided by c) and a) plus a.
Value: 29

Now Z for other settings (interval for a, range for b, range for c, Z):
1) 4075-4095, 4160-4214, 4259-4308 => 17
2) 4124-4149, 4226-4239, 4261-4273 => 18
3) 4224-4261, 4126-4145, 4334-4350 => 25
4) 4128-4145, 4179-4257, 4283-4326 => 13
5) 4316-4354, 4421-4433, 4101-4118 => 30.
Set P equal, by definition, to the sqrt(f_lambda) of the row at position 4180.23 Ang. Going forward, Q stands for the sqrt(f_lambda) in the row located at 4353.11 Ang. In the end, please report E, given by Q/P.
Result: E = 0.98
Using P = 1.21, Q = 1.19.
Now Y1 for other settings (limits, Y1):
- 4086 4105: 4088.84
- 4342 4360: 4349.10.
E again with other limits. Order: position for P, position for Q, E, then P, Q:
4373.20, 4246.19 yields 0.91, 1.36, 1.23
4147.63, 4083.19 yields 1.04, 1.17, 1.22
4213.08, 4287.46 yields 0.96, 1.25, 1.20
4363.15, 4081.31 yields 0.89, 1.33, 1.17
